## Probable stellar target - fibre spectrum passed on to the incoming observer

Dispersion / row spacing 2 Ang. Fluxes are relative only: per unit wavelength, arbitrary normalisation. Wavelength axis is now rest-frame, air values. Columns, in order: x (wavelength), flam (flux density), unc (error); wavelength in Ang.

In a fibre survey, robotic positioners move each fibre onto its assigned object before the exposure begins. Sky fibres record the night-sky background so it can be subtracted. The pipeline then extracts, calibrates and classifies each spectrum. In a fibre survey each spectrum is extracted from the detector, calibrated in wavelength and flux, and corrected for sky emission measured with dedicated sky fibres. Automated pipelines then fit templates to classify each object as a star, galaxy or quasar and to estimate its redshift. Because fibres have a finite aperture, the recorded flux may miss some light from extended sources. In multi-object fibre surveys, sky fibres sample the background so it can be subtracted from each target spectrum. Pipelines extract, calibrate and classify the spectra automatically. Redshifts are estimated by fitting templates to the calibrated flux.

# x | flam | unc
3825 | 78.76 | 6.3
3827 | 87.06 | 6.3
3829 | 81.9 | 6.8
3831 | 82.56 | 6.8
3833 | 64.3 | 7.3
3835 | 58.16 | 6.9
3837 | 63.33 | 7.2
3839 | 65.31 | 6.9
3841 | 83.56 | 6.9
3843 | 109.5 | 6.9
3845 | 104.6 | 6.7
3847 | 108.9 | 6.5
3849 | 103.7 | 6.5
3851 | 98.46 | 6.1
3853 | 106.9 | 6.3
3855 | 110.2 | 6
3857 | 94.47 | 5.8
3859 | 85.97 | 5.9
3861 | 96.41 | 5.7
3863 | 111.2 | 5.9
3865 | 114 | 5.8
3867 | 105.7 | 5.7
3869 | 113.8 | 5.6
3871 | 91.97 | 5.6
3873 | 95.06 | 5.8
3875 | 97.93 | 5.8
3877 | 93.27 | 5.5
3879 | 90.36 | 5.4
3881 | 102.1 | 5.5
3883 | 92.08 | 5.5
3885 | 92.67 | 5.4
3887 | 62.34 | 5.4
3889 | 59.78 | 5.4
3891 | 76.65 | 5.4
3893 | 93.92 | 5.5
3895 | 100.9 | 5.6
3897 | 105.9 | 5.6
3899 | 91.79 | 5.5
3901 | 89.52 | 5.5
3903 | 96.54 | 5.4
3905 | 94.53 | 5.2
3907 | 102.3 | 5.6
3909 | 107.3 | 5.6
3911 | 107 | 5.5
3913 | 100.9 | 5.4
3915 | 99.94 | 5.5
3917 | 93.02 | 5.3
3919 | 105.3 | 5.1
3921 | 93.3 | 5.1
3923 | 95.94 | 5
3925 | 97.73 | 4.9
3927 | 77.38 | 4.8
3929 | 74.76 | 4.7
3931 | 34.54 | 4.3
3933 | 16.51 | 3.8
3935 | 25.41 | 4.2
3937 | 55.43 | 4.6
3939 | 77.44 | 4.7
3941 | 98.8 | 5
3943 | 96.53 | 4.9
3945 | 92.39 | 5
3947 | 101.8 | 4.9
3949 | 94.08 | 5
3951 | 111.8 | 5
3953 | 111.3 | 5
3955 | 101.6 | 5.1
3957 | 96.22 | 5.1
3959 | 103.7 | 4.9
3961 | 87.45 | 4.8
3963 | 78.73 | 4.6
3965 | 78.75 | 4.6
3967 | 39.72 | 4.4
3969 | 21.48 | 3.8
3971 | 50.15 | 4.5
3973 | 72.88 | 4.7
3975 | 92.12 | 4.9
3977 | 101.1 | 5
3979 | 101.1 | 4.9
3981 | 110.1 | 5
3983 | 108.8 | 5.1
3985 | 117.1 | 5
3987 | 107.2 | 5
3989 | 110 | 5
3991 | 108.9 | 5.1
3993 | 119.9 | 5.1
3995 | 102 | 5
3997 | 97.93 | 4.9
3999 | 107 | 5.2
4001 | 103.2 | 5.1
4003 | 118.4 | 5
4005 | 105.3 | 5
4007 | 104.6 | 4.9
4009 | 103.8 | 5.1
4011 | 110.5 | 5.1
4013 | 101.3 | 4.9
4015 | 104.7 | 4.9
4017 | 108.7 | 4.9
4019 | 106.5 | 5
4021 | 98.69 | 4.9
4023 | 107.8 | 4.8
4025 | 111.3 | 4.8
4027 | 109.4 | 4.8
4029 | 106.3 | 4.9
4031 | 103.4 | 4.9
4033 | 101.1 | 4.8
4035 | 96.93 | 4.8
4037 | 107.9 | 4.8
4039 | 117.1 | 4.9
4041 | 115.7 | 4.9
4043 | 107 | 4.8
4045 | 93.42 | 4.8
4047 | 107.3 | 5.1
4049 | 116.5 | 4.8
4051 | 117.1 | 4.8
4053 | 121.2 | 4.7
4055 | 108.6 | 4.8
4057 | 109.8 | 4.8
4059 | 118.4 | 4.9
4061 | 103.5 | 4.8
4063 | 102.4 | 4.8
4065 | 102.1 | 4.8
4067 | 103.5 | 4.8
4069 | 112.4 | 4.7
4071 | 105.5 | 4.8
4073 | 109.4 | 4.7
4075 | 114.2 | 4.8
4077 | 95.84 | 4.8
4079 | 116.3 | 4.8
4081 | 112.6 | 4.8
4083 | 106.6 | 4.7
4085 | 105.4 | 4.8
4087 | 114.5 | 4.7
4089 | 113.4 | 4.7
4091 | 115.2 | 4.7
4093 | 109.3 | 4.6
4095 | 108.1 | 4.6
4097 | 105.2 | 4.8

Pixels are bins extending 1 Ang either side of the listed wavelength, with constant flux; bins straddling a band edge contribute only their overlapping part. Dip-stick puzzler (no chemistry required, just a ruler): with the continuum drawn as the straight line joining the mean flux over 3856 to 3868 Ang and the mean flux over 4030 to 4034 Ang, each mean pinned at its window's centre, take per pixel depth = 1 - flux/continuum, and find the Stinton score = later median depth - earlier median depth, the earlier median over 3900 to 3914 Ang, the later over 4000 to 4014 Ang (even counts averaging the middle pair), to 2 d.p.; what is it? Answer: -0.03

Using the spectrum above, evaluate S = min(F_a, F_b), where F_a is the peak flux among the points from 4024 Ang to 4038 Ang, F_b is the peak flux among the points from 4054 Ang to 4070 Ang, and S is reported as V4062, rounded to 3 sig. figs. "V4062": 111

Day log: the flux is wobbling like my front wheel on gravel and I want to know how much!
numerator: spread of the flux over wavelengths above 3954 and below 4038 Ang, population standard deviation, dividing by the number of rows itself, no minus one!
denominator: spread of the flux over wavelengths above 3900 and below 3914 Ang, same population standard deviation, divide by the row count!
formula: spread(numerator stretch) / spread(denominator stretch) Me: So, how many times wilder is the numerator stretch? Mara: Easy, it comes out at 3.2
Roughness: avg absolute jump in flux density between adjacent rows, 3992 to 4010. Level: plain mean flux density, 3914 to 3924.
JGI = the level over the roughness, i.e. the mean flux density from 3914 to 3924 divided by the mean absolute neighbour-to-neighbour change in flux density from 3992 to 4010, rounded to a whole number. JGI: 12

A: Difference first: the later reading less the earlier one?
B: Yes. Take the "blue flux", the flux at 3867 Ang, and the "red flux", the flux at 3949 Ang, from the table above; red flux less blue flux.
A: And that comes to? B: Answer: -12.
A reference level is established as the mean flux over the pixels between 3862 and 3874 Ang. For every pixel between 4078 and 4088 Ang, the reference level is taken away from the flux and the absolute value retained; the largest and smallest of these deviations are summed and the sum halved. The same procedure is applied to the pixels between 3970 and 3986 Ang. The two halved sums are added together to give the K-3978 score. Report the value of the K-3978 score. 35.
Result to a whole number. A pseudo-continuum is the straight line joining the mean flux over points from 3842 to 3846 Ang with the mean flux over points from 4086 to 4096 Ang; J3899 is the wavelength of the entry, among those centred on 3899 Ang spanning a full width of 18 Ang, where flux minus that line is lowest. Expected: 3891 Ang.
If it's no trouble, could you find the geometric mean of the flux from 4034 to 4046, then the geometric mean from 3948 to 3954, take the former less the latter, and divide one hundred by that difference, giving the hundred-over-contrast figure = 172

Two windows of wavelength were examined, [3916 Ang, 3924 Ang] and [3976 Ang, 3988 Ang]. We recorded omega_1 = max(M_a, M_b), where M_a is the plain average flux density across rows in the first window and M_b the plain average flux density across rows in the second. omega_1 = 108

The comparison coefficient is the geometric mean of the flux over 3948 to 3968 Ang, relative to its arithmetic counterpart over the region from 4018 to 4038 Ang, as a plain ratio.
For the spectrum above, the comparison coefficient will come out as 0.83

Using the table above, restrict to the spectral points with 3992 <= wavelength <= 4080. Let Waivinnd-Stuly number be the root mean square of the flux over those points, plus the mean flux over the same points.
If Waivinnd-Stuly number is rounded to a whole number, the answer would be 215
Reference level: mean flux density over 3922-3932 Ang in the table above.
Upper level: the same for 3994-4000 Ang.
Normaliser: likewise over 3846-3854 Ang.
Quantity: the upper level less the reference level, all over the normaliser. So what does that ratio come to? 0.25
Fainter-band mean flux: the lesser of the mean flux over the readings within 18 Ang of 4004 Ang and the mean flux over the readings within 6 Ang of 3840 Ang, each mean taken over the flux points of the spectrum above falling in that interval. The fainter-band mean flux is 81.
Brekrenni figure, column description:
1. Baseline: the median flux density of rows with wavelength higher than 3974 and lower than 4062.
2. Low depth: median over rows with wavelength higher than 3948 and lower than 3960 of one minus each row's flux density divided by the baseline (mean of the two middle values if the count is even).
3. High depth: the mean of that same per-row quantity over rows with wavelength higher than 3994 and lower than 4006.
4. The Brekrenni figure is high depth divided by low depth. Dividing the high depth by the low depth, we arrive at 0.35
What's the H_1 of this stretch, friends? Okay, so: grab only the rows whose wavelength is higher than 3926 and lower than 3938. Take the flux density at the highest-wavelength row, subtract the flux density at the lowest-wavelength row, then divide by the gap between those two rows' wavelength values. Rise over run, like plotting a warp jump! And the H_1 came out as -2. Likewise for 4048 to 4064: -1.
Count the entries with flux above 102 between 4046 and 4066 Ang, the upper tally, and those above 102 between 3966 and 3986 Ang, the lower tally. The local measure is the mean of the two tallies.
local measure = 6.5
